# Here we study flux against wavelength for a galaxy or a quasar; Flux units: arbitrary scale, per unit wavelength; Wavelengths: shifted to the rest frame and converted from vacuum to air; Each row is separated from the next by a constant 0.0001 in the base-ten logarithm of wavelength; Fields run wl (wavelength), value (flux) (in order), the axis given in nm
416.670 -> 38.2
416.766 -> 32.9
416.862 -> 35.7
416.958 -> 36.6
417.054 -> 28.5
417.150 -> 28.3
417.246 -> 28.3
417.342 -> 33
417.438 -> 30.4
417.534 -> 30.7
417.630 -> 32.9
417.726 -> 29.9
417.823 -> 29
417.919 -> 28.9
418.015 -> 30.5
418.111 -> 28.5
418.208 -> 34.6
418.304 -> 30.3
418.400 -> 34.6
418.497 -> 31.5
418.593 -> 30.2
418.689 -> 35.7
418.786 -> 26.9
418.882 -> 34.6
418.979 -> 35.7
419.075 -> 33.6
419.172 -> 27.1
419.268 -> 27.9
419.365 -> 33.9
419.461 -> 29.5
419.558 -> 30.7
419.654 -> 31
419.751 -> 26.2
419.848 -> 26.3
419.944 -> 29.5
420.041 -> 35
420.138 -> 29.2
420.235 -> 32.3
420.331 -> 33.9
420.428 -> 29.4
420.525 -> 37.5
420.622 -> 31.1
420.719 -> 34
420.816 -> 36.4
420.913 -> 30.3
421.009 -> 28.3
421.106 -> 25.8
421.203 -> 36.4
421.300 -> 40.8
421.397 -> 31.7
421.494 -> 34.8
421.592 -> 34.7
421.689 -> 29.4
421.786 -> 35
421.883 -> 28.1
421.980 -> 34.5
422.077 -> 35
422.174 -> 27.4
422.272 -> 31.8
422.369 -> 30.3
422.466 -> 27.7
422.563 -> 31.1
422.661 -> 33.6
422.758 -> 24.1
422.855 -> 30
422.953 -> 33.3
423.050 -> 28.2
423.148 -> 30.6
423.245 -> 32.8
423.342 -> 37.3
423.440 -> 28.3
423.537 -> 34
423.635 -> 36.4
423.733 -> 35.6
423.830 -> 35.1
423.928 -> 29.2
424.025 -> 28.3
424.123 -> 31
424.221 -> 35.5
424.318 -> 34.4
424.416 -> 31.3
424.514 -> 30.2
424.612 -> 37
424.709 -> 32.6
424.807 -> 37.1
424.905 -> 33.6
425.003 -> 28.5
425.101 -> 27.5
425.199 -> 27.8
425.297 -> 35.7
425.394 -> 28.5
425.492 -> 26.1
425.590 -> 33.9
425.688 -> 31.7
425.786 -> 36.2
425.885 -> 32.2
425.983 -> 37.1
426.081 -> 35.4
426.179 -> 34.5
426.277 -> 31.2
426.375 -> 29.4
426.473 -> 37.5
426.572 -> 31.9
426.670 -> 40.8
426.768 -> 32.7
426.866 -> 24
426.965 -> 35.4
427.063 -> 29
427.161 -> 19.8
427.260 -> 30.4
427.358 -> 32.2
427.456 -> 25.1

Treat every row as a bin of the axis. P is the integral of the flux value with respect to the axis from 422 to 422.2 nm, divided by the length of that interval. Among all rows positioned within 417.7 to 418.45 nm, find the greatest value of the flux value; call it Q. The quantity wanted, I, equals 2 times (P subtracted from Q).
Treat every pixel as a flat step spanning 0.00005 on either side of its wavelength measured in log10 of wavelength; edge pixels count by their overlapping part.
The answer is 4.9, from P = 32.2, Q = 34.6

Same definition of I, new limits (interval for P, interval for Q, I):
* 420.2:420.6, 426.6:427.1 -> 15.2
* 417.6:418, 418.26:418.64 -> 9.1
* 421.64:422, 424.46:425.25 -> 11.0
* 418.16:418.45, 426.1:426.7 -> 15.3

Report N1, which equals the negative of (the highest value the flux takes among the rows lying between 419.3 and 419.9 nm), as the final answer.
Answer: -34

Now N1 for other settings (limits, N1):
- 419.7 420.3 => -35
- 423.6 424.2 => -36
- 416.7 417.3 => -37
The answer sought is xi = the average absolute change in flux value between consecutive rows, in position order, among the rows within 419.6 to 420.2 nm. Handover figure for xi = 3.9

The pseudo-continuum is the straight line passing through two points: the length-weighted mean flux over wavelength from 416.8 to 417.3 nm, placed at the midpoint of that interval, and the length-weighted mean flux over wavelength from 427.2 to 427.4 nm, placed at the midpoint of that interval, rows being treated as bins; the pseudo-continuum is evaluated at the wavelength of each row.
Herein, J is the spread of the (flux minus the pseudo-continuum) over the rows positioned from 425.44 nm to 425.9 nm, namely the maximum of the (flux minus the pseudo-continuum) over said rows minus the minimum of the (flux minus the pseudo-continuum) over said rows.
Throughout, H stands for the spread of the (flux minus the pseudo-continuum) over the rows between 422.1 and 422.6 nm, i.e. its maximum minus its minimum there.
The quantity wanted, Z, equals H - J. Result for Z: -5.7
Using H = 4.4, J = 10.1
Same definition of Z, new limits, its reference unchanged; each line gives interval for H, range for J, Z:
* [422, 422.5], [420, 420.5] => 1.8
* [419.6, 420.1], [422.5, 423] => -0.7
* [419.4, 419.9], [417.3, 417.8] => 1.7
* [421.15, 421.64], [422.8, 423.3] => 4.0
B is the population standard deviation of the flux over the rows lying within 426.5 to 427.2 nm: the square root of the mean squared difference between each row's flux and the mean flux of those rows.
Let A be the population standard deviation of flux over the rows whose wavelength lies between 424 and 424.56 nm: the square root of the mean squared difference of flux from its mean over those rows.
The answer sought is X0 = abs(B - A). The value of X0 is 4.05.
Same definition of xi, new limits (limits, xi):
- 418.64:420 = 3.6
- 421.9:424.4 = 3.7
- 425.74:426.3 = 3.0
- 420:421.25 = 4.7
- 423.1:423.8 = 4.1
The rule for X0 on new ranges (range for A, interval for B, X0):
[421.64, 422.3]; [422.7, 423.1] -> 0.24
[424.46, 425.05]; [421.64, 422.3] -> 0.12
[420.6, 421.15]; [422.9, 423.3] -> 1.47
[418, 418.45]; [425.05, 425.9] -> 1.06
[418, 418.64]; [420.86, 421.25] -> 1.77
